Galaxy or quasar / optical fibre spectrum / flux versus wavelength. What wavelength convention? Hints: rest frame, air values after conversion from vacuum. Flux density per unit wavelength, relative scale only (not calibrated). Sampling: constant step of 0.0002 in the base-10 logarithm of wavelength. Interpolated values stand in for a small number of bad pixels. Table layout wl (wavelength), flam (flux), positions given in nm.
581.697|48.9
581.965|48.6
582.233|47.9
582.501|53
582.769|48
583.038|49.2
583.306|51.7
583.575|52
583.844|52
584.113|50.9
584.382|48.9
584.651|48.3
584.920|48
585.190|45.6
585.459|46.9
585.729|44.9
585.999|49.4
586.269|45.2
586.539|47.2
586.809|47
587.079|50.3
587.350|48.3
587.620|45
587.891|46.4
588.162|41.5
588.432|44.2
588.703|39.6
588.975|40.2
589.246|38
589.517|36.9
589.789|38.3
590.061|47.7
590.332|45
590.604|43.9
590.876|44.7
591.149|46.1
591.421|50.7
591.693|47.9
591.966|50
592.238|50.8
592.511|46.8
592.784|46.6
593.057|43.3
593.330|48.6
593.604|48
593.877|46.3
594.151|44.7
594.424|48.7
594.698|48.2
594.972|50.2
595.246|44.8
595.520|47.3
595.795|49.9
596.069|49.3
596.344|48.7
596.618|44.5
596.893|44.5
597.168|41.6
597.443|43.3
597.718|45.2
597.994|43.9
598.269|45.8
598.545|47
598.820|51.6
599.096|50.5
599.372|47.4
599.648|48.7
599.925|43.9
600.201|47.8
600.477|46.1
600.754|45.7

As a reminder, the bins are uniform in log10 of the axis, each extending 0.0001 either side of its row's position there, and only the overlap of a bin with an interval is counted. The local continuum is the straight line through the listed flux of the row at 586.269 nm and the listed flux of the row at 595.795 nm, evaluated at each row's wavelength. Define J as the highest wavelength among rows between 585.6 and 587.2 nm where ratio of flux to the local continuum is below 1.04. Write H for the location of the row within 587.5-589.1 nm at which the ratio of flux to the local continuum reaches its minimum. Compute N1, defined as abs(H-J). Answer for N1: 1.89 nm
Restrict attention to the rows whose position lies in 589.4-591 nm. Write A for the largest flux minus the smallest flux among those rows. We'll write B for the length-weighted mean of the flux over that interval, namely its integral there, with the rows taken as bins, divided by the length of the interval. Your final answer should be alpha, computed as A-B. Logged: -32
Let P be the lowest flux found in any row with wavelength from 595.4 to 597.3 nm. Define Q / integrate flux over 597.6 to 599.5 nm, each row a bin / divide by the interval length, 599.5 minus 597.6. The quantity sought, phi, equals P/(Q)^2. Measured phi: 0.0185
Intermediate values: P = 41.6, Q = 47.4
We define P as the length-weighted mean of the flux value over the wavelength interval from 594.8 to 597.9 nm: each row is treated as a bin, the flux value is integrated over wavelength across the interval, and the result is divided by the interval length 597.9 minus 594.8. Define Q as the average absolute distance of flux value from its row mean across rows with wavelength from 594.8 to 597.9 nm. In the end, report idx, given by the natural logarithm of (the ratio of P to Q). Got 2.9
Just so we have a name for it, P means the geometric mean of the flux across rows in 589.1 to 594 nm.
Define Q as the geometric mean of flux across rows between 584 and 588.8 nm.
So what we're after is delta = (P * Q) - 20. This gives 2086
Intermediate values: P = 45.3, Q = 46.4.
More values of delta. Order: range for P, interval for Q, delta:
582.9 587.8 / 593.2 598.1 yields 2226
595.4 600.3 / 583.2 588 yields 2226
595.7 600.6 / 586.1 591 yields 2015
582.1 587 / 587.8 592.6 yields 2127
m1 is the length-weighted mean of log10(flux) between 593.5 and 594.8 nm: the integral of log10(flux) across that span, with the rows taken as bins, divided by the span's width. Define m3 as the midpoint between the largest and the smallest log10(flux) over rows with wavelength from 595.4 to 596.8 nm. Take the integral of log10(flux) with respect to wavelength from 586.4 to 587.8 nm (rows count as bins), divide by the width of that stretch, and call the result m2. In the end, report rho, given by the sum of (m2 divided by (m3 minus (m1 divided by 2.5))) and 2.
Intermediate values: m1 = 1.67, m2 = 1.68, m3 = 1.67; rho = 3.67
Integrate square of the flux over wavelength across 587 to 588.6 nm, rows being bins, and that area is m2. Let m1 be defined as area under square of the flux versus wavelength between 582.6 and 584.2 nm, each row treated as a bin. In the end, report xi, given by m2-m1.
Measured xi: -762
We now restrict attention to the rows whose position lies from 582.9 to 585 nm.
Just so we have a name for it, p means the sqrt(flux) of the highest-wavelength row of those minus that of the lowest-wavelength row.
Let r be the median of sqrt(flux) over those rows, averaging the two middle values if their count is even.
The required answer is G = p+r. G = 6.99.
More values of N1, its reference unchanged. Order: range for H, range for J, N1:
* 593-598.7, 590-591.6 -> 6.02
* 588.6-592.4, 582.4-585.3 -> 4.33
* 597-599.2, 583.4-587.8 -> 9.55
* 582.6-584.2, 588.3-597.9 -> 14.95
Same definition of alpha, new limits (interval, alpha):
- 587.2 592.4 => -31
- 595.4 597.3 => -38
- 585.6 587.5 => -42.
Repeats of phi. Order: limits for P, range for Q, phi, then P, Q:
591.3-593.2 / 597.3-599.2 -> 0.0199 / 43.3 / 46.7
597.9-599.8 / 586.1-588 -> 0.0198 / 43.9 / 47.1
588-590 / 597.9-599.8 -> 0.0161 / 36.9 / 47.9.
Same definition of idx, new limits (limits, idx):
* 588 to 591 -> 2.6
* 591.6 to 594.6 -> 3.3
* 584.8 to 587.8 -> 3.5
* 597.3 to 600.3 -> 3.1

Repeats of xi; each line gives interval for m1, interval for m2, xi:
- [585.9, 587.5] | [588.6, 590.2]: -1069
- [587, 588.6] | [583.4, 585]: 674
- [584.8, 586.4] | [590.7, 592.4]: 480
